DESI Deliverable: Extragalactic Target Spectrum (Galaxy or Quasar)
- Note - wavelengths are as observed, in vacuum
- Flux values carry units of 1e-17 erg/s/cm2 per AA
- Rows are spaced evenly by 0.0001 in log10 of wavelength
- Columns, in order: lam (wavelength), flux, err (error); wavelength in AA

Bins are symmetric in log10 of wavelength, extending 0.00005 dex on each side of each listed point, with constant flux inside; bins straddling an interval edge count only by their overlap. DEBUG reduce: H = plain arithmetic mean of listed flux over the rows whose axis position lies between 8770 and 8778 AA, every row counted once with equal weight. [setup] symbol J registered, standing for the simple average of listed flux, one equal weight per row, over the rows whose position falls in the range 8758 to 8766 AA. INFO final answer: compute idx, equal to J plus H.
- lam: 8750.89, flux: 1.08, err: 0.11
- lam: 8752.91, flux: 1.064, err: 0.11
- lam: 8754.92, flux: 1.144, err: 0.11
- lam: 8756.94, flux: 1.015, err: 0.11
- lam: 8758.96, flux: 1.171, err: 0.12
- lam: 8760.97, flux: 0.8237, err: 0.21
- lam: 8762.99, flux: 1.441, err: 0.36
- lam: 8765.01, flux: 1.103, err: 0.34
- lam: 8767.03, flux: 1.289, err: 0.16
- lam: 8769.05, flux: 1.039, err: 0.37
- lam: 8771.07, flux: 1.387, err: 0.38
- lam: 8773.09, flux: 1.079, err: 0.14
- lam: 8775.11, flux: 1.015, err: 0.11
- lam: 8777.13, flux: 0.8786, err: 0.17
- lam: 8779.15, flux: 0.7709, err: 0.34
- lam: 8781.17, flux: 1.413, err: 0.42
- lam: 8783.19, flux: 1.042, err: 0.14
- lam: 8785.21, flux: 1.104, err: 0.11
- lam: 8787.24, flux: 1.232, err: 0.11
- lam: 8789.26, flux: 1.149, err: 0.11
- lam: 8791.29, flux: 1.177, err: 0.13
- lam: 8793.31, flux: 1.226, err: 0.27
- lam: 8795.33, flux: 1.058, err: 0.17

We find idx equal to 2.225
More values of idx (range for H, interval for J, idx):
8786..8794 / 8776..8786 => 2.238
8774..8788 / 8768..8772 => 2.278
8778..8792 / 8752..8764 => 2.237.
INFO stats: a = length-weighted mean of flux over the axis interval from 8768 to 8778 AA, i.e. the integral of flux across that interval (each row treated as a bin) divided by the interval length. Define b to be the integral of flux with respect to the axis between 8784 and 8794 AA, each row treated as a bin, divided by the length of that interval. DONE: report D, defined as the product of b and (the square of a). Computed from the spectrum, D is 1.38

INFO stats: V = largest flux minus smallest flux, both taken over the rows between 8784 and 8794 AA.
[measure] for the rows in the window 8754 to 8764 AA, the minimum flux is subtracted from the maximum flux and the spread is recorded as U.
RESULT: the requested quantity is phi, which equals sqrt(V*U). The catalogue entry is 0.28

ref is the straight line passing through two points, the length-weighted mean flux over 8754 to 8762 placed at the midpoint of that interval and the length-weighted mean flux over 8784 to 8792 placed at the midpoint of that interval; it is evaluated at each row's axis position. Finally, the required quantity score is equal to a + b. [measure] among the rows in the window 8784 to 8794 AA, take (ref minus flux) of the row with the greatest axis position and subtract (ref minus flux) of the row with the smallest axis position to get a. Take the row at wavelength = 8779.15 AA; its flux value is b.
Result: 0.68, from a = -0.09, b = 0.7709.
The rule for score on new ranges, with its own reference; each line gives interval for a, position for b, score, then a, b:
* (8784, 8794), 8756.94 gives 0.93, -0.09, 1.015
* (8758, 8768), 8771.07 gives 1.30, -0.08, 1.387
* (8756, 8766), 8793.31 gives 1.17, -0.05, 1.226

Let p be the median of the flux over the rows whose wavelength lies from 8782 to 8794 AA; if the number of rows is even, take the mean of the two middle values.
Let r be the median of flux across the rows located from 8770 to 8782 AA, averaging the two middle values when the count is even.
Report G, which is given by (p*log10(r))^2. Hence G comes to 0.0005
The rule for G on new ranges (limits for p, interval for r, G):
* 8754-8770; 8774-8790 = 0.0012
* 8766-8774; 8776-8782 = 0.0044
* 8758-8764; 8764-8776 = 0.0020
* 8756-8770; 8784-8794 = 0.0061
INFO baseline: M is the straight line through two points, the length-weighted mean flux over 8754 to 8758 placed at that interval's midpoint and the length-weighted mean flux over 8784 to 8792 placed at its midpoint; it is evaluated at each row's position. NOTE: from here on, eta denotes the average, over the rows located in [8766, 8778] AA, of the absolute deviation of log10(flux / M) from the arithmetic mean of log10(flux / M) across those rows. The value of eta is 0.058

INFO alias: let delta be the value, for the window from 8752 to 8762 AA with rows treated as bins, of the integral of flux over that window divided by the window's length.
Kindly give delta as 1.04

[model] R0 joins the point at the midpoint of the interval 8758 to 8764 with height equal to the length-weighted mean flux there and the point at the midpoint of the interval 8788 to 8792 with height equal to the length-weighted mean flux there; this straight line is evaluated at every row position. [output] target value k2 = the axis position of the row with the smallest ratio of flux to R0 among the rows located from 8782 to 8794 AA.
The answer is 8783.19 AA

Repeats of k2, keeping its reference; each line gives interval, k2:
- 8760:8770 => 8760.97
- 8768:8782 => 8779.15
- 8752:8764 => 8760.97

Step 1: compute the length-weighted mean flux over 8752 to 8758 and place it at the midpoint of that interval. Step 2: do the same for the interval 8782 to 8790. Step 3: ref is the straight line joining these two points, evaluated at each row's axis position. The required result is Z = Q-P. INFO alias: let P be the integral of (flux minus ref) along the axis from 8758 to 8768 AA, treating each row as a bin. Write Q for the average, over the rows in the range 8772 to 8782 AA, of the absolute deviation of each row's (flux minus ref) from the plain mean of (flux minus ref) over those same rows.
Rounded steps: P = 0.7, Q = 0.172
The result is -0.6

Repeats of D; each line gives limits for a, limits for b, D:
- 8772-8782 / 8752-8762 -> 1.10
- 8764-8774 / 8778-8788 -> 1.54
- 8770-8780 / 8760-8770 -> 1.21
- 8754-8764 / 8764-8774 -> 1.48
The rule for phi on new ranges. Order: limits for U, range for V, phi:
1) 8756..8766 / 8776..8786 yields 0.63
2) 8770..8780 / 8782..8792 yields 0.34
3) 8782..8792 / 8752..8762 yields 0.26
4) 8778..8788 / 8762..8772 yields 0.51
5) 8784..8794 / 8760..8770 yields 0.28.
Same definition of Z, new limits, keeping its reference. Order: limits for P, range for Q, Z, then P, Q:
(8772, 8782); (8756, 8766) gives 1.1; -0.9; 0.156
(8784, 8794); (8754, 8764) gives -0.1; 0.3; 0.160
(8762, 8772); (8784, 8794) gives -1.5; 1.5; 0.039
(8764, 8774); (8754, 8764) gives -0.6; 0.8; 0.160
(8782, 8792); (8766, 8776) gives 0.1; 0.0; 0.144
